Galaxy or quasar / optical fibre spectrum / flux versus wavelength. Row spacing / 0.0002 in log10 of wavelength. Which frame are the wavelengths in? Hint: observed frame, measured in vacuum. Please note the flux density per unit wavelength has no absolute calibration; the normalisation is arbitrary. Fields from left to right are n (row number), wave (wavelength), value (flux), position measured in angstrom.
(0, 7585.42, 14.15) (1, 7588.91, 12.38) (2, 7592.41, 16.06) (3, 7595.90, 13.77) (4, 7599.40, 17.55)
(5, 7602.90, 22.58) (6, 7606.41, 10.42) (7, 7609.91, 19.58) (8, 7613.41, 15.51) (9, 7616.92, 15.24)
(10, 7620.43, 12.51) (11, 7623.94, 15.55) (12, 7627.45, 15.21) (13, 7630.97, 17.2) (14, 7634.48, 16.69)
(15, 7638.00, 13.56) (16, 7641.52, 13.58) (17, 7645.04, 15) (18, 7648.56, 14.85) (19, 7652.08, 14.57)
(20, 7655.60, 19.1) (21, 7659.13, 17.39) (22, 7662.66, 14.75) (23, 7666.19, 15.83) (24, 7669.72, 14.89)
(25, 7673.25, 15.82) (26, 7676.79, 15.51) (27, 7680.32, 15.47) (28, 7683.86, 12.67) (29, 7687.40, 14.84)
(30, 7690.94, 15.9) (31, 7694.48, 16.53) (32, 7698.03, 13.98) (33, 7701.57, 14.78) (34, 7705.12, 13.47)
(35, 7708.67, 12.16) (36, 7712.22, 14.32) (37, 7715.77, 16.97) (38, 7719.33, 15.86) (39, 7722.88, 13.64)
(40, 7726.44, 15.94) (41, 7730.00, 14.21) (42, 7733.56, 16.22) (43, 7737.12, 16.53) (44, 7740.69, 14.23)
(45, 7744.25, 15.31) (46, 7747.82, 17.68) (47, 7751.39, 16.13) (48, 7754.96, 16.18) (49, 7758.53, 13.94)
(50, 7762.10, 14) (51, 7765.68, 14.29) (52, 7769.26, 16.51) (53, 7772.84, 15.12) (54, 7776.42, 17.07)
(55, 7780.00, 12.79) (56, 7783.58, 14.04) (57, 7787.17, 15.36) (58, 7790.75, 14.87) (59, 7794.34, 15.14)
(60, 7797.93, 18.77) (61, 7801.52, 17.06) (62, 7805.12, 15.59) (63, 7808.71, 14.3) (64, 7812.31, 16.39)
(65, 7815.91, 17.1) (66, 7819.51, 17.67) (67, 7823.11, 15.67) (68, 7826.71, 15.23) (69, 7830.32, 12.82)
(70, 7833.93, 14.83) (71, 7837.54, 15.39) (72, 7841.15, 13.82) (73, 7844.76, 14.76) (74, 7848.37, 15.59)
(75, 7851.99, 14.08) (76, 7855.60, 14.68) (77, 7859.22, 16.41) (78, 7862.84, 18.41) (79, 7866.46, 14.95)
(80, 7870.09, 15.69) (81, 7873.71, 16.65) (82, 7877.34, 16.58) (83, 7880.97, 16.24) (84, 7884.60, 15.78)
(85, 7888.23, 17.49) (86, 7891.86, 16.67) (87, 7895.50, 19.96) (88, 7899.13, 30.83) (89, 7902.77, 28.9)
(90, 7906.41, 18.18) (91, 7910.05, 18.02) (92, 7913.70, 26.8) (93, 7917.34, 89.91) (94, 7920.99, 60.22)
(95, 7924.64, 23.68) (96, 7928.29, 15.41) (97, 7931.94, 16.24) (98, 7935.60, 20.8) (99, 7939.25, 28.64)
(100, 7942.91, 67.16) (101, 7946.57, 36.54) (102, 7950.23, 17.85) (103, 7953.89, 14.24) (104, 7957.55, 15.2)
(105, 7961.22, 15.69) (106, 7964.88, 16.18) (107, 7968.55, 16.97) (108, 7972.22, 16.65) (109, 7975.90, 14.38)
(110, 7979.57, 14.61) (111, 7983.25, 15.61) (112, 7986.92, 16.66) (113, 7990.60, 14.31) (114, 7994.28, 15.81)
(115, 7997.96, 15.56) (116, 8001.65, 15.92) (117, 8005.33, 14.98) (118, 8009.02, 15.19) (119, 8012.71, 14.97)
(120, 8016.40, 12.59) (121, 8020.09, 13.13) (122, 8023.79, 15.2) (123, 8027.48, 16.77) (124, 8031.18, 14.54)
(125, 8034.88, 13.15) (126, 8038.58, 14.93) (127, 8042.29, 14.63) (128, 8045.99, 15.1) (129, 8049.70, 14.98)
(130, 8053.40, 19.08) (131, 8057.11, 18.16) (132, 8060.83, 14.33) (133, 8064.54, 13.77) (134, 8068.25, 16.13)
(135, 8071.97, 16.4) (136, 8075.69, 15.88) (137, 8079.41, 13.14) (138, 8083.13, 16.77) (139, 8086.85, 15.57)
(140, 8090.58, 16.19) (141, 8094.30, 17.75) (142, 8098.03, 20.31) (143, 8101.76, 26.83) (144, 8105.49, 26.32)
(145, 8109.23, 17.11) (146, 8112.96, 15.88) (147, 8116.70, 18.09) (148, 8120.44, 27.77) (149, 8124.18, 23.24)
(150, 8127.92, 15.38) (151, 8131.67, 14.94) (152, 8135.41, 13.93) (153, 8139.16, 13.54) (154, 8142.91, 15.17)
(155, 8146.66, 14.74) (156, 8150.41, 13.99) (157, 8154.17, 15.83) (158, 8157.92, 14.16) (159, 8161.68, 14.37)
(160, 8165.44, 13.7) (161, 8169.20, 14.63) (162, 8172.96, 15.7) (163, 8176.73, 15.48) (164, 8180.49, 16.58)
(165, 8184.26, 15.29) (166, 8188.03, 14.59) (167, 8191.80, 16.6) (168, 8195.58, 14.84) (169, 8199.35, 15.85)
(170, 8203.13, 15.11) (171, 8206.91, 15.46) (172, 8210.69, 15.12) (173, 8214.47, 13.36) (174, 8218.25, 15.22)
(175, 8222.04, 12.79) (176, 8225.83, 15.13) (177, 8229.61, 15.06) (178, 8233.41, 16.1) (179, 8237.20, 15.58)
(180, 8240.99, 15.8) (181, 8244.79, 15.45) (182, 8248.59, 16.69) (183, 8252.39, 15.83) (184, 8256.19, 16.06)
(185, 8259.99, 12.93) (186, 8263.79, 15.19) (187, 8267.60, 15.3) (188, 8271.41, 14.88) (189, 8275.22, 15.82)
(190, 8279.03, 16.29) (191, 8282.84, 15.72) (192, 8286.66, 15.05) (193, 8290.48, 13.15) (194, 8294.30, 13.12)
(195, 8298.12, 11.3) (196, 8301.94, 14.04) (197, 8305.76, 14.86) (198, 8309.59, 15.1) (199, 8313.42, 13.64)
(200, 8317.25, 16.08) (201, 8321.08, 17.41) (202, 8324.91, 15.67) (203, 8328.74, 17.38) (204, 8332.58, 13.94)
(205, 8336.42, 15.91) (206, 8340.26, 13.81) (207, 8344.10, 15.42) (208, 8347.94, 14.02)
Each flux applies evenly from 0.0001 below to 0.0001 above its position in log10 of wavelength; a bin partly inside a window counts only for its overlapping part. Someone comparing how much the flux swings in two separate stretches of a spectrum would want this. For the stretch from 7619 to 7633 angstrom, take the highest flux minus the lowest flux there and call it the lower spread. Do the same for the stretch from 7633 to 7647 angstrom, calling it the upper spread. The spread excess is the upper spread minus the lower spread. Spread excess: -1.6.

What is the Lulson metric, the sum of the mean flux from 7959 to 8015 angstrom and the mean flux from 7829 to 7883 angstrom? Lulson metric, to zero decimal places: 31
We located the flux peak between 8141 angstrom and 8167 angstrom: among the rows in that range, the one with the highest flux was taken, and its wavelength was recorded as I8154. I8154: 8154.17 angstrom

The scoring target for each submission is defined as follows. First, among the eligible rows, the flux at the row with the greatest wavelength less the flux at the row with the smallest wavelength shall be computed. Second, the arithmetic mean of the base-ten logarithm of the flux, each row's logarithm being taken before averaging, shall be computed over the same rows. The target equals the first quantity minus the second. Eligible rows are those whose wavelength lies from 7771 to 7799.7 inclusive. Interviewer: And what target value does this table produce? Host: 2.5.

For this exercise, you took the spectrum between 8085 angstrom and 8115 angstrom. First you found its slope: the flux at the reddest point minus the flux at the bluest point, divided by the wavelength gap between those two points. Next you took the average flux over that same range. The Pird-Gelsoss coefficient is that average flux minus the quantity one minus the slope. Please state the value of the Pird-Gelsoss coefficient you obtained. 18.5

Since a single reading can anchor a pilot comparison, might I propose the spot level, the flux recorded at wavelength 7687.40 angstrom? 14.84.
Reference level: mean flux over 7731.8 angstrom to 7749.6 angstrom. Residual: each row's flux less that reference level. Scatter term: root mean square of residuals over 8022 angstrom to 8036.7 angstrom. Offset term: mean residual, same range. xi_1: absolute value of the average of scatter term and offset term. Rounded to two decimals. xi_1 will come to 0.31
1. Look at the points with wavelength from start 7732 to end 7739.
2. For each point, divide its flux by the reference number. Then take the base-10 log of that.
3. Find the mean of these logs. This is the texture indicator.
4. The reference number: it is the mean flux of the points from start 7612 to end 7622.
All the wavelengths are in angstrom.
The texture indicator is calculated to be 0.055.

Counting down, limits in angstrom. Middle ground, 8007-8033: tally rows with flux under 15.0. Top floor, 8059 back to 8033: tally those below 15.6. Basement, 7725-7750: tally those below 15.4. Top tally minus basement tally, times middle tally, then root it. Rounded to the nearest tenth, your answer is 2.8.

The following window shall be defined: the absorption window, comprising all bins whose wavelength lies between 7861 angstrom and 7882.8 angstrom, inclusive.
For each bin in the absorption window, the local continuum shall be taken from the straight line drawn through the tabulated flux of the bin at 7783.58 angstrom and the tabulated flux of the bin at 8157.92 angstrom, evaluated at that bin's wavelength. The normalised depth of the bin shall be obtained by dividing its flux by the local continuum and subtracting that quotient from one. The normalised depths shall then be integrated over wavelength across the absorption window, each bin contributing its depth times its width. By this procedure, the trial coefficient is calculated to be -3.6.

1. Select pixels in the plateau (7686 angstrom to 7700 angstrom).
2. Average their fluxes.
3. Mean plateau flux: 15.3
